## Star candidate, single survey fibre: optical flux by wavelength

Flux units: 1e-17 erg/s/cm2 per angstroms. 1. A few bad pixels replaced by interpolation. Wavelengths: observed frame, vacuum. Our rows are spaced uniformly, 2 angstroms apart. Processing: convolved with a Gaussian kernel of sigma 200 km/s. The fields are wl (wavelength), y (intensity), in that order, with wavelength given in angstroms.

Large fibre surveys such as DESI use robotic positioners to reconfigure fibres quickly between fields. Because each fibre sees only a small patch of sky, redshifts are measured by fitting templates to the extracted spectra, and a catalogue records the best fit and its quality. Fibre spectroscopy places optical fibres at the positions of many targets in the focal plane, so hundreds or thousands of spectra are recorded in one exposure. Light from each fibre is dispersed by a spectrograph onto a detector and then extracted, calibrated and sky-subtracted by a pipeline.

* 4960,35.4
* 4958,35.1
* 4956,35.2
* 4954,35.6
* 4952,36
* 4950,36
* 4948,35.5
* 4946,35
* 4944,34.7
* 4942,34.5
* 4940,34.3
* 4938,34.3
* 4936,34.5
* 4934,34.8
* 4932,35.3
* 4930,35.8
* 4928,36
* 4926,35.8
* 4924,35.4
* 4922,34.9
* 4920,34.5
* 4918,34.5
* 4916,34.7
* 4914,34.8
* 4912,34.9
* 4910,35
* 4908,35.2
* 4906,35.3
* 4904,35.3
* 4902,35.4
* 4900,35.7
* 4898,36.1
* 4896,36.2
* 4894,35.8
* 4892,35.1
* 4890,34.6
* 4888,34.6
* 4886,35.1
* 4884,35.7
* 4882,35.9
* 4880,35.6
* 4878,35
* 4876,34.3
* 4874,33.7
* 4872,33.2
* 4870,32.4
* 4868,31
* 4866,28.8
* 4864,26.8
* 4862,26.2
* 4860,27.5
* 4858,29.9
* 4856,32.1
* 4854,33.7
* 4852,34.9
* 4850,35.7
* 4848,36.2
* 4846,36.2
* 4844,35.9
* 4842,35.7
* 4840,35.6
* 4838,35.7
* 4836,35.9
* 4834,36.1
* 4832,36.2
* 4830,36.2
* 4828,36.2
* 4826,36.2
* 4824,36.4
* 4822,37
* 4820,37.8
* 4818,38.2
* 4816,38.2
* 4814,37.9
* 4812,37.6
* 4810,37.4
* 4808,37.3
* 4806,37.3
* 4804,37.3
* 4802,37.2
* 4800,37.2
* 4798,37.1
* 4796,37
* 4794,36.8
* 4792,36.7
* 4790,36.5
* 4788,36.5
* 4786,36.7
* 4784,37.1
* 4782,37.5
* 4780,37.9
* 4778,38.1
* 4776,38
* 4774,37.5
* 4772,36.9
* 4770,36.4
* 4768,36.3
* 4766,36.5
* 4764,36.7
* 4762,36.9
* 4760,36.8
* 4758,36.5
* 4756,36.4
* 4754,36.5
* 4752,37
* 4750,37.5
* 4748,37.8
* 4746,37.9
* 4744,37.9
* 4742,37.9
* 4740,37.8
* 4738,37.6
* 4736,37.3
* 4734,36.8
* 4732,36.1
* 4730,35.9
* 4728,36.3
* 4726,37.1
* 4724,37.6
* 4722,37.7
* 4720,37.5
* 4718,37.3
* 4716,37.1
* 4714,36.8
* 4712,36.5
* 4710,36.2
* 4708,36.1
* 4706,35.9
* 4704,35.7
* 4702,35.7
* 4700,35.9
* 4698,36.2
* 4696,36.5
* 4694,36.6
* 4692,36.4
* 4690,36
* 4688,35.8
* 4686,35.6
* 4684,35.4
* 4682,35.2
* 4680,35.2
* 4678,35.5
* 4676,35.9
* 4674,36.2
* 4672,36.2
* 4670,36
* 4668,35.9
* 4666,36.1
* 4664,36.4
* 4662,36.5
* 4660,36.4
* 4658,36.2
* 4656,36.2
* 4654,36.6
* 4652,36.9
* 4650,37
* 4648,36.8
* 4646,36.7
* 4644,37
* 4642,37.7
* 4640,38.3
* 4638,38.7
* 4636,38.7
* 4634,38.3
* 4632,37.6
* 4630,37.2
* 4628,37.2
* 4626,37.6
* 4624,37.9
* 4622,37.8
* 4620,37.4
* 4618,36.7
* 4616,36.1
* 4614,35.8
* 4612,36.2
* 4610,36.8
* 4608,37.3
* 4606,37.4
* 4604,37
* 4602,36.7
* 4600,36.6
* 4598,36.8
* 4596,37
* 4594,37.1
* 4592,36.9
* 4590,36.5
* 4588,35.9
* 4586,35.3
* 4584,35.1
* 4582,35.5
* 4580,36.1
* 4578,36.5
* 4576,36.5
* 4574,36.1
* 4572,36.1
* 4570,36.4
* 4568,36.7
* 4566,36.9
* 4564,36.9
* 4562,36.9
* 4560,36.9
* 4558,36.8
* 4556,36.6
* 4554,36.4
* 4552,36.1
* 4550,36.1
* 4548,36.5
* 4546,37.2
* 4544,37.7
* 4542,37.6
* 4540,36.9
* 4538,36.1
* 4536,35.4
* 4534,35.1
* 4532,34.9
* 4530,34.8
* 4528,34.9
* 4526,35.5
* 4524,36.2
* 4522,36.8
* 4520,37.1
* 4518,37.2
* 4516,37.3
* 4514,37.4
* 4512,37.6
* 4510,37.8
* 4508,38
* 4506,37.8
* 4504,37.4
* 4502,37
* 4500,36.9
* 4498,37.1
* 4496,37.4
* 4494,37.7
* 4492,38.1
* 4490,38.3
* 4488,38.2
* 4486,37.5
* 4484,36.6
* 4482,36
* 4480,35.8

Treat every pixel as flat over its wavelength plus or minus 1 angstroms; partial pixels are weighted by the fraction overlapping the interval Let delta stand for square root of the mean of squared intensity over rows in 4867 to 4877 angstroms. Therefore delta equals 32.9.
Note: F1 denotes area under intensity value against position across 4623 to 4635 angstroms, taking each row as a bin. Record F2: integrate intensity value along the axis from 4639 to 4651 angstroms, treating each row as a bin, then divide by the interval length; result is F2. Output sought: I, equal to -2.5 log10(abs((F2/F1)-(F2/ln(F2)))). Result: -2.52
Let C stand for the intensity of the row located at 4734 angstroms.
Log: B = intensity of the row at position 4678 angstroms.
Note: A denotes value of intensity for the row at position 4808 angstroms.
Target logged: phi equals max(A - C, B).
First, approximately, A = 37.3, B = 35.5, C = 36.8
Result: 35.5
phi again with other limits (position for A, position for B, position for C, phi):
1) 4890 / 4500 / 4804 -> 36.9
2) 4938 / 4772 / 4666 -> 36.9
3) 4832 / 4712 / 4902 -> 36.5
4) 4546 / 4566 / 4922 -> 36.9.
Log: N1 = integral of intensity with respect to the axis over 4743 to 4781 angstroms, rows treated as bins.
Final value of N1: 1411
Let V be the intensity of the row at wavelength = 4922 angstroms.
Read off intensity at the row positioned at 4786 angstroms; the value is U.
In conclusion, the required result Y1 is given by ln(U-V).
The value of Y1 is 0.6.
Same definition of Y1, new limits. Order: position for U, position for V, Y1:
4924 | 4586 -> -2.3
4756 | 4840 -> -0.2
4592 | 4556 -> -1.2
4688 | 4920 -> 0.3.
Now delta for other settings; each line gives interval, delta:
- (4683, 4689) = 35.6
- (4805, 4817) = 37.6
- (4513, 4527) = 36.8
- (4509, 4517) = 37.5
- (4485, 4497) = 37.9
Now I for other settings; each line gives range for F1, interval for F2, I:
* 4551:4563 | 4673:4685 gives -2.49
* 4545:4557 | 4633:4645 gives -2.54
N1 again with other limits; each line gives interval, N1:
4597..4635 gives 1409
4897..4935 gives 1339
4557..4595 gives 1382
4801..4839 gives 1404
